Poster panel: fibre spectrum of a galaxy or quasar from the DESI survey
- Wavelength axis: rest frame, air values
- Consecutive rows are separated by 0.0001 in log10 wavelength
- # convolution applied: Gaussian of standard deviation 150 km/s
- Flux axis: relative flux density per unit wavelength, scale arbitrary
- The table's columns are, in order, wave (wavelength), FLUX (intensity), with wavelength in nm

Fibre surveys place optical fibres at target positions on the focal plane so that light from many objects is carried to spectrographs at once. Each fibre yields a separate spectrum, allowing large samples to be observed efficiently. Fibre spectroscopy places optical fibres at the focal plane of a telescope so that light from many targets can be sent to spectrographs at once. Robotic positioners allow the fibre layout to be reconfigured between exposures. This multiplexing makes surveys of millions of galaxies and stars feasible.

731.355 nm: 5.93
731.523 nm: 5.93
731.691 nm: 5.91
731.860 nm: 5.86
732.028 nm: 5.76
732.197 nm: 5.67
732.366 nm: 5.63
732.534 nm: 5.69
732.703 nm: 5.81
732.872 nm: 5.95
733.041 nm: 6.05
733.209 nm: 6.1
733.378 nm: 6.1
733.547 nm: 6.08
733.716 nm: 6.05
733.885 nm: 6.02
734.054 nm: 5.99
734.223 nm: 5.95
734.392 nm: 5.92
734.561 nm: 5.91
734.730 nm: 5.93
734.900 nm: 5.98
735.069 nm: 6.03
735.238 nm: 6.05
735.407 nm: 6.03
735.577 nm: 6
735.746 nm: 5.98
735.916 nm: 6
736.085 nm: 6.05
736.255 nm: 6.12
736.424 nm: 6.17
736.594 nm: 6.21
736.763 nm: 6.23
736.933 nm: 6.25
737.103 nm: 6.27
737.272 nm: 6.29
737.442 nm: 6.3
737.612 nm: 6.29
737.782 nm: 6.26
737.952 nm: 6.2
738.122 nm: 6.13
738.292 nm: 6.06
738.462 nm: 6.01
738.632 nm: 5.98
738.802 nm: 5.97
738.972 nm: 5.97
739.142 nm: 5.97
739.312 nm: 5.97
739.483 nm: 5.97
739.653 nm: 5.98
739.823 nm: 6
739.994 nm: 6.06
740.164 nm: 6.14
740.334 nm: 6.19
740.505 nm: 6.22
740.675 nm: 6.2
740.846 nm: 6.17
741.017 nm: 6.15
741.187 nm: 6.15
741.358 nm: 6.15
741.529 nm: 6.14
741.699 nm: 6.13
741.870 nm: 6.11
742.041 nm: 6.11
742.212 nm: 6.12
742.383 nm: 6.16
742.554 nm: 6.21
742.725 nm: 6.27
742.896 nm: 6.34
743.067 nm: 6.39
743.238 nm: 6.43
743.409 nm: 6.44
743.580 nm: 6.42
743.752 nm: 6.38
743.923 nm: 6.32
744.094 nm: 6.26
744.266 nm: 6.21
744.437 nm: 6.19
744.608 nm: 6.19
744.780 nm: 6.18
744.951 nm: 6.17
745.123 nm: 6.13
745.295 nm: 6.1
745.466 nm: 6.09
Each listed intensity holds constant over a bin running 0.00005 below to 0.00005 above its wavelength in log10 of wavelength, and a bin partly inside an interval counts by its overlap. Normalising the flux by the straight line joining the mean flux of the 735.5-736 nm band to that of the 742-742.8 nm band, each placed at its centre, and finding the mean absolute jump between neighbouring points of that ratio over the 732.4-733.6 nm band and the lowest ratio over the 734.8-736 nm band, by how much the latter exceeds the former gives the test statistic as 0.986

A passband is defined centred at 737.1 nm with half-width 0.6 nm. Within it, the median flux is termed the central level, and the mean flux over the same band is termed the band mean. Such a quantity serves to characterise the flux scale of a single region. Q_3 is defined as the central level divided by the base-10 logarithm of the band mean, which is 7.87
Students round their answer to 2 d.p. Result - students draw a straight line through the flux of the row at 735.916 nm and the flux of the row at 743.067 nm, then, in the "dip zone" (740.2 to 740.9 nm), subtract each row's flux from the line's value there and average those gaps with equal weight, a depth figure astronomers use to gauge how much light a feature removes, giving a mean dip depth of 0.06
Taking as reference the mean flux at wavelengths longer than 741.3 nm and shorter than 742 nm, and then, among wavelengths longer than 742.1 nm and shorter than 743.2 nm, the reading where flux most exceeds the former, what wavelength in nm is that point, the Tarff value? 743.067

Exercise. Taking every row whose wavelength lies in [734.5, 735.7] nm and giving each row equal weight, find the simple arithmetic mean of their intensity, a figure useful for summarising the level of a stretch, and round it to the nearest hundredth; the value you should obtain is 5.99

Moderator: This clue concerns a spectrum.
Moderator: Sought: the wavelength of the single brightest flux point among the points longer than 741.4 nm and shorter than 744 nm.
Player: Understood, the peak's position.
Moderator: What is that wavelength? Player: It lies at 743.409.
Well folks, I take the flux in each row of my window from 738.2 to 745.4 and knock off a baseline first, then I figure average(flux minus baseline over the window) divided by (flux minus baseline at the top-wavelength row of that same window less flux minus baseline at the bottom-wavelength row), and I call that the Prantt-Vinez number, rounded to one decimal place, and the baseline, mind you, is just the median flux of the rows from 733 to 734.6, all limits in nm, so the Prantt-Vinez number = 3.1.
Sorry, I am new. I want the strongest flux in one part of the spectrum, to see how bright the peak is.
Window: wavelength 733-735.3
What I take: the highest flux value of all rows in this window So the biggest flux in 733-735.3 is 6.1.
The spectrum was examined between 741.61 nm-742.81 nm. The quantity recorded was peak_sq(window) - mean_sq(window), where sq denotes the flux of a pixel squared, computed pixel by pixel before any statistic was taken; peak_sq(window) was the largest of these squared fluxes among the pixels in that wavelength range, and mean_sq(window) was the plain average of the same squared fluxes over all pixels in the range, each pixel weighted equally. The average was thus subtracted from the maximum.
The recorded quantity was 1.4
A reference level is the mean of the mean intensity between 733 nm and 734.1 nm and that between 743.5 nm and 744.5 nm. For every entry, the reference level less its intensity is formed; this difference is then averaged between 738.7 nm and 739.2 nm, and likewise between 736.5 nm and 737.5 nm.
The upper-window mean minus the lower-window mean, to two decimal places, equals 0.29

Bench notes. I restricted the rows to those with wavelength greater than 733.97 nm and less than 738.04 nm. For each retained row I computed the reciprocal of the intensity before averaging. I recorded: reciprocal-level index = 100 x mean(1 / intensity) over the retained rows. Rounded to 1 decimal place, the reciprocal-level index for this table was 16.4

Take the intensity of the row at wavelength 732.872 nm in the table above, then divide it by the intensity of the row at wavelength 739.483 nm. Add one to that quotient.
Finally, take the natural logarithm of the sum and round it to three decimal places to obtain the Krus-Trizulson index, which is 0.691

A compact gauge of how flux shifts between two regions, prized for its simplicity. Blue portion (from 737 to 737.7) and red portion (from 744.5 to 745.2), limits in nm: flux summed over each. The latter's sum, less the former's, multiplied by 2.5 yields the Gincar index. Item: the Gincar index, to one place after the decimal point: -1.2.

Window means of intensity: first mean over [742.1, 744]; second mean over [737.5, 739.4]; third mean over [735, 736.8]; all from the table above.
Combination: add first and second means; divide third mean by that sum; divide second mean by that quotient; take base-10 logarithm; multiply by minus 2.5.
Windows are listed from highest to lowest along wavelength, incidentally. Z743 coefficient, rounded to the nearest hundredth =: -2.73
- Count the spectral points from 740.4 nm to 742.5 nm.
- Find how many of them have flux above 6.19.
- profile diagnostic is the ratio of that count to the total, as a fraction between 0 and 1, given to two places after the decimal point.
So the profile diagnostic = 0.17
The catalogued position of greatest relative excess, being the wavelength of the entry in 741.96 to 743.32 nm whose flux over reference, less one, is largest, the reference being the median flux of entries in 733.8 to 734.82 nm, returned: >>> 743.238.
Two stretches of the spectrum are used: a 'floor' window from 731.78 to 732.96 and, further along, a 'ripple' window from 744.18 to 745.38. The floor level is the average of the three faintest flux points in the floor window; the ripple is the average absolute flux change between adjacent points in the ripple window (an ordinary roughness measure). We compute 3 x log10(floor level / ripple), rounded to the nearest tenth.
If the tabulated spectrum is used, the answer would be 7.5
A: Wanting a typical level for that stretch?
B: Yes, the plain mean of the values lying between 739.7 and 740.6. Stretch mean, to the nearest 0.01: 6.12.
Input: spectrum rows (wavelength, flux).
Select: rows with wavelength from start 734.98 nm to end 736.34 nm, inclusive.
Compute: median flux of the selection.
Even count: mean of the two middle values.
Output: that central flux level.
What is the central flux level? 6.03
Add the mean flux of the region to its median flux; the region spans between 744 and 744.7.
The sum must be 12.4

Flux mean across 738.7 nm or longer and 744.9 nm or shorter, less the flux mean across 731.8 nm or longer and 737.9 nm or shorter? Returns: 0.15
